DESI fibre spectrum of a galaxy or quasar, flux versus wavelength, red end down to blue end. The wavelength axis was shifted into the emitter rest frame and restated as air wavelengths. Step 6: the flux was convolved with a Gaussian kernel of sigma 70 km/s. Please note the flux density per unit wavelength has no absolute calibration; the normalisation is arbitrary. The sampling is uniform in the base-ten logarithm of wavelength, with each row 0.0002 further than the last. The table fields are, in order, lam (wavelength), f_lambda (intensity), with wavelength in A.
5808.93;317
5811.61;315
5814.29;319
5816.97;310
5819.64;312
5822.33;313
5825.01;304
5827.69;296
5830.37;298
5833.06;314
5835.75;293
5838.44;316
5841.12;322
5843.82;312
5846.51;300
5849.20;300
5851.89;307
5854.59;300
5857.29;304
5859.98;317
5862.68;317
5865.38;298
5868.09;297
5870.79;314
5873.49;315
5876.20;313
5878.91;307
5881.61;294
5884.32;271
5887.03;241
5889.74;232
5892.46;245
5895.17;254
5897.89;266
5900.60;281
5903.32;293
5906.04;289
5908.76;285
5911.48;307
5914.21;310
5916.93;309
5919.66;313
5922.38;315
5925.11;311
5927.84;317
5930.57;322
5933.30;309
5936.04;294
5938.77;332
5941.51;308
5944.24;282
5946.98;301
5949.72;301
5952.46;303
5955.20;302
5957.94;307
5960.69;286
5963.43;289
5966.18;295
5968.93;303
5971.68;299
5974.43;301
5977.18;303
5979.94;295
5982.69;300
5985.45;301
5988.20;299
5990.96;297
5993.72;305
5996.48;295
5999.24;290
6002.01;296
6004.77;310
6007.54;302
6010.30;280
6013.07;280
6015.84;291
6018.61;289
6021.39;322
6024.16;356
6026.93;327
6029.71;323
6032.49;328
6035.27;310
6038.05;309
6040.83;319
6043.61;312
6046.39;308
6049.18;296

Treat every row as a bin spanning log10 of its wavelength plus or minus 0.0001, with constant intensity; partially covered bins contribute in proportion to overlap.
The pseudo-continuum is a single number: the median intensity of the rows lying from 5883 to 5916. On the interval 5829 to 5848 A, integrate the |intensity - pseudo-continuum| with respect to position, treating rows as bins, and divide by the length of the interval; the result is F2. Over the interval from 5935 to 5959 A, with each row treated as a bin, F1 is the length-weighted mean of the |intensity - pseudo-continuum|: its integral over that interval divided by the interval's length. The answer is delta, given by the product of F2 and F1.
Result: 871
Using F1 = 27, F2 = 31.8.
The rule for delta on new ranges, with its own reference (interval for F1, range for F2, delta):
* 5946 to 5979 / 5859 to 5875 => 774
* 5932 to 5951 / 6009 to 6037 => 966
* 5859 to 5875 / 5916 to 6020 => 830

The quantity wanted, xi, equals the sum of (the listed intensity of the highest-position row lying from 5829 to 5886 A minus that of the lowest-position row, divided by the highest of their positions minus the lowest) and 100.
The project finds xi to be 99.5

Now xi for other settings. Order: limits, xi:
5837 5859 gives 99.4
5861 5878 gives 99.7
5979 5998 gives 100.0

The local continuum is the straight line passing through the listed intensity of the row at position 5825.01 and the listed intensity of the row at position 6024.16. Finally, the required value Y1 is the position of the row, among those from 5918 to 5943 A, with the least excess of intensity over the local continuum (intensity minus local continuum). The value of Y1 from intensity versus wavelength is 5936.04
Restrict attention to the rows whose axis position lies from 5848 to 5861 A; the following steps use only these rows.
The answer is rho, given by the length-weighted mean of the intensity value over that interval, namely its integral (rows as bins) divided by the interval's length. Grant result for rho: 305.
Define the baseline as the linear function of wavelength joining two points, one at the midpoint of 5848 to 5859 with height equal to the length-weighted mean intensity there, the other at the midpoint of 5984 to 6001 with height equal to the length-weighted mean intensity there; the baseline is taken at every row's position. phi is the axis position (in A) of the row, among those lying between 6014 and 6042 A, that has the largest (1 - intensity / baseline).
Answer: 6018.61 A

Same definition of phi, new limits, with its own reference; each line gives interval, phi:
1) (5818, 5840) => 5835.75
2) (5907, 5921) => 5908.76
